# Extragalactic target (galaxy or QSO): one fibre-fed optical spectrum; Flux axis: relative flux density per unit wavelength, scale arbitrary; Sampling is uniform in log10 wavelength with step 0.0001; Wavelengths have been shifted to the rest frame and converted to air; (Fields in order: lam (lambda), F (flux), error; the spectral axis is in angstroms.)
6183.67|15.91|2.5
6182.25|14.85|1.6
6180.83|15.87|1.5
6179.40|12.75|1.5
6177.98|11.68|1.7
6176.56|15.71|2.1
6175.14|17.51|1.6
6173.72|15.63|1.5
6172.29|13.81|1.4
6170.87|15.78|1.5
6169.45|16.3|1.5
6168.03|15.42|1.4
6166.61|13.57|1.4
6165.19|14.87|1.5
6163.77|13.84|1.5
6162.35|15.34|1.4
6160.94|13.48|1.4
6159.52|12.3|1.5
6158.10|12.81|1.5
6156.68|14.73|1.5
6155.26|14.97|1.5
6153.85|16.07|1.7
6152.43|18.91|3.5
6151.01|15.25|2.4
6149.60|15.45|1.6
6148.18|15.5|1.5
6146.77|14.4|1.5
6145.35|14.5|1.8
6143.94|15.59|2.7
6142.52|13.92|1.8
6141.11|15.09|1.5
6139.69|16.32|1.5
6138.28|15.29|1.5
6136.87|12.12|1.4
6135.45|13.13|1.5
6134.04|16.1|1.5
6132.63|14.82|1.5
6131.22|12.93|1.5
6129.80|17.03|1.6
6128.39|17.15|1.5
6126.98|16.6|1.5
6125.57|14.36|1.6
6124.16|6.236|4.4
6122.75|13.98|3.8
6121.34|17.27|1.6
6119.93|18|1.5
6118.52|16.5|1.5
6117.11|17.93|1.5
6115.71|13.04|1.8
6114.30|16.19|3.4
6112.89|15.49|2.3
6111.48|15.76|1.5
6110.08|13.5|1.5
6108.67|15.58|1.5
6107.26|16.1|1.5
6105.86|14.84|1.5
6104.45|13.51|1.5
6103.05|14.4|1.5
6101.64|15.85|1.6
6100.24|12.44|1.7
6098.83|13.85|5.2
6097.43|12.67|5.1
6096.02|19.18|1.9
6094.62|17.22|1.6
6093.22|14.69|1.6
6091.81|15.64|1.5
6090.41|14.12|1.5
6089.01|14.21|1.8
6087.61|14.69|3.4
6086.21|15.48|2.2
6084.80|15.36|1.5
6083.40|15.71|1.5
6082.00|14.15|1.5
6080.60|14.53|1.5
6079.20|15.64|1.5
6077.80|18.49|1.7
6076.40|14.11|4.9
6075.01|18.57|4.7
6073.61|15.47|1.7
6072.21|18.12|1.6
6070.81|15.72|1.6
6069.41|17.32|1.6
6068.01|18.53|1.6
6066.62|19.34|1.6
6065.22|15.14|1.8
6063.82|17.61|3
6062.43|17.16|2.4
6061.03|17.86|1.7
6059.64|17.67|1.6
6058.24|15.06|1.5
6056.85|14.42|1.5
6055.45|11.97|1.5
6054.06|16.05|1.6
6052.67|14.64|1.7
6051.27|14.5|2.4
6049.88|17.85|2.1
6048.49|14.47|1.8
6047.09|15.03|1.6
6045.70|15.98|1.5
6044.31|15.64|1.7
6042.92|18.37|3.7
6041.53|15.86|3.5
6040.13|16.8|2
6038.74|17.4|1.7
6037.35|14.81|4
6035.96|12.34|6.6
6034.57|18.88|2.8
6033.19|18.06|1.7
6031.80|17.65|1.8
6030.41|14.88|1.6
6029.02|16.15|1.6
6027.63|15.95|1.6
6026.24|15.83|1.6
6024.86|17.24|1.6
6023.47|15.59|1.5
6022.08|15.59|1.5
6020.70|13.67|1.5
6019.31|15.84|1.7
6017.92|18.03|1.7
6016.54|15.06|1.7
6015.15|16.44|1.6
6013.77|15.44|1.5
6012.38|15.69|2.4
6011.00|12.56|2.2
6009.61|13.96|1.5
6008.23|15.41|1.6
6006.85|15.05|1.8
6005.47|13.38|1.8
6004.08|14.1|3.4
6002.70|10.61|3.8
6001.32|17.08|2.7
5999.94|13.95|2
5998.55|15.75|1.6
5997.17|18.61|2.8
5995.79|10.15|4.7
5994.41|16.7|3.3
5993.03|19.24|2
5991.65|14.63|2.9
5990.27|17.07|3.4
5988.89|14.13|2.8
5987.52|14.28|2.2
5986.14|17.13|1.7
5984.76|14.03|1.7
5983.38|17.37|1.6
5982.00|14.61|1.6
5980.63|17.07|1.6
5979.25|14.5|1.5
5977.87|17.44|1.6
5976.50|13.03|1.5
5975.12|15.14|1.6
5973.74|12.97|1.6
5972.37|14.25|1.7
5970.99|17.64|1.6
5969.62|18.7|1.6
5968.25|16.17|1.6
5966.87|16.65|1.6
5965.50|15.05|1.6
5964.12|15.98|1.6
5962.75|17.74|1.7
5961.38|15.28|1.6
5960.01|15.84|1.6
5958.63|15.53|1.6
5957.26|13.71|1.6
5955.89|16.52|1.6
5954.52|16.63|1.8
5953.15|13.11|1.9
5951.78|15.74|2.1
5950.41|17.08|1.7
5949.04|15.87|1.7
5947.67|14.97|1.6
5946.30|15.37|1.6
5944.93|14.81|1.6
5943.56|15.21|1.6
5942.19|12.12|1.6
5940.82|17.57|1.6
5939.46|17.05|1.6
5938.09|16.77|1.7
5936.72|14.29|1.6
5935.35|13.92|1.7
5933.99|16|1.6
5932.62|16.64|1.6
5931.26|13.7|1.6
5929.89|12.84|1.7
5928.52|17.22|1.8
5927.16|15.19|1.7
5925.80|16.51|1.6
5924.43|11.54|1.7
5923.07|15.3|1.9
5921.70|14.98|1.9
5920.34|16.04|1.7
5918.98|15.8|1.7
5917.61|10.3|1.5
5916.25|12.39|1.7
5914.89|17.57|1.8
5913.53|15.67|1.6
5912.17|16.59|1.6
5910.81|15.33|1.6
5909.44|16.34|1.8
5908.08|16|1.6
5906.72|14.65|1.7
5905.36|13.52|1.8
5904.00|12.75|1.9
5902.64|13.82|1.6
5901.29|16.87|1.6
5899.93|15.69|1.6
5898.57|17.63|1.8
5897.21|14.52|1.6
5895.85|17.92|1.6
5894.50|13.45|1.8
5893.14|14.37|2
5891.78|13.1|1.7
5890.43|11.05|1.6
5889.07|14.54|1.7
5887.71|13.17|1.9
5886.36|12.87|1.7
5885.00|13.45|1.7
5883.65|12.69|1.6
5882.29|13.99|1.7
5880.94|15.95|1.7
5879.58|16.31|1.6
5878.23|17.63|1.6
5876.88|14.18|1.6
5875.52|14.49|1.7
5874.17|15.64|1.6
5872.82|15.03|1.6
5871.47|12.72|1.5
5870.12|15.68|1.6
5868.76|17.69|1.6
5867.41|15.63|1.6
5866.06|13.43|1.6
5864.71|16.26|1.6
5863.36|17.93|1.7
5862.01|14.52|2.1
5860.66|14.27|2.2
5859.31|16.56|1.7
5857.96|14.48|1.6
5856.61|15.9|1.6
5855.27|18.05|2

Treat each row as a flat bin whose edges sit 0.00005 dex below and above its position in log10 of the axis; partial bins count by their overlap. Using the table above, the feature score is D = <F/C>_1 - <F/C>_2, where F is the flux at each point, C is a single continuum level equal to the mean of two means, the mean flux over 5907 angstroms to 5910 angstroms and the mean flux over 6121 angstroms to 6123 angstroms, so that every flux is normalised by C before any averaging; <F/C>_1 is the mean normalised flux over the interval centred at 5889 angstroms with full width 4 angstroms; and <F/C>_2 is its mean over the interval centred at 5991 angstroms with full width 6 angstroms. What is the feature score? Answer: -0.21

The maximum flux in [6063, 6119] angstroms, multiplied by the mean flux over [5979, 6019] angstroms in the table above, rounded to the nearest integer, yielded 295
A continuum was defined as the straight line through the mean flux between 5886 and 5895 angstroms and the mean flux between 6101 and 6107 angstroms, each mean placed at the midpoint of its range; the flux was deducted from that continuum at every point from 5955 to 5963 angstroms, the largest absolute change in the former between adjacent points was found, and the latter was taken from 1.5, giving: -1.3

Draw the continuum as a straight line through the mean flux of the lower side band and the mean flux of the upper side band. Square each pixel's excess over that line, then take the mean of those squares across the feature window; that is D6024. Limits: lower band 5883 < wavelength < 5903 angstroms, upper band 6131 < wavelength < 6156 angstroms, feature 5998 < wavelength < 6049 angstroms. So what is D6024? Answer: 3.6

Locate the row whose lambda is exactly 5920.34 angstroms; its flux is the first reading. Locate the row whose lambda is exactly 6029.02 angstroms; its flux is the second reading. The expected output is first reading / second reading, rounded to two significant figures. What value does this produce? 0.99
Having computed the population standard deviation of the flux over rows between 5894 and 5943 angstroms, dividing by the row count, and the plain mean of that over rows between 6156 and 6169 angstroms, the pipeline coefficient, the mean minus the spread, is 12.2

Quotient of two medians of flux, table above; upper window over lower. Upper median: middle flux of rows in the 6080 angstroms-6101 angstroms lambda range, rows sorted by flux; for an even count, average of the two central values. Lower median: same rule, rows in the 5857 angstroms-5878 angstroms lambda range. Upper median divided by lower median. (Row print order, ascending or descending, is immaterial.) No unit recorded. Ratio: 0.98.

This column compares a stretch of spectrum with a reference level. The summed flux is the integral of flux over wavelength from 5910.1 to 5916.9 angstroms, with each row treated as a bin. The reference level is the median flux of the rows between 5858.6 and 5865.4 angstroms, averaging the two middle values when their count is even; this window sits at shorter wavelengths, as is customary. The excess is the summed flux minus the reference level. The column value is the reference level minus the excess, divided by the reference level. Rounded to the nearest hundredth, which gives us -4.49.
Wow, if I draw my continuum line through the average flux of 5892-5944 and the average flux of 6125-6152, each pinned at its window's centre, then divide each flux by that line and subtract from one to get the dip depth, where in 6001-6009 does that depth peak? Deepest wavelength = 6002.70 angstroms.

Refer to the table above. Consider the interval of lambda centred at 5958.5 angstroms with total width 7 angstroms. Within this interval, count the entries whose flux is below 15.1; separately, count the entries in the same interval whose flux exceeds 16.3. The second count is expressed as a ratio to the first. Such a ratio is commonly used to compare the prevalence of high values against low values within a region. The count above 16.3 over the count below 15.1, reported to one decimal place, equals 1.0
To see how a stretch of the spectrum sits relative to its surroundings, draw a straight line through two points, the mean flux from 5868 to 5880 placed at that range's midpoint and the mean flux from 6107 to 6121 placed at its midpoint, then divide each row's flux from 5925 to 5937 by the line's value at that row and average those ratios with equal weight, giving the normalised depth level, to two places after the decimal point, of 0.97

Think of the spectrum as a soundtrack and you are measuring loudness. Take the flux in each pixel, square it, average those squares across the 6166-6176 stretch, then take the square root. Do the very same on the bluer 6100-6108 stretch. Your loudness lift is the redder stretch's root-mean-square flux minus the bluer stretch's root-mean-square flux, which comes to 0.90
